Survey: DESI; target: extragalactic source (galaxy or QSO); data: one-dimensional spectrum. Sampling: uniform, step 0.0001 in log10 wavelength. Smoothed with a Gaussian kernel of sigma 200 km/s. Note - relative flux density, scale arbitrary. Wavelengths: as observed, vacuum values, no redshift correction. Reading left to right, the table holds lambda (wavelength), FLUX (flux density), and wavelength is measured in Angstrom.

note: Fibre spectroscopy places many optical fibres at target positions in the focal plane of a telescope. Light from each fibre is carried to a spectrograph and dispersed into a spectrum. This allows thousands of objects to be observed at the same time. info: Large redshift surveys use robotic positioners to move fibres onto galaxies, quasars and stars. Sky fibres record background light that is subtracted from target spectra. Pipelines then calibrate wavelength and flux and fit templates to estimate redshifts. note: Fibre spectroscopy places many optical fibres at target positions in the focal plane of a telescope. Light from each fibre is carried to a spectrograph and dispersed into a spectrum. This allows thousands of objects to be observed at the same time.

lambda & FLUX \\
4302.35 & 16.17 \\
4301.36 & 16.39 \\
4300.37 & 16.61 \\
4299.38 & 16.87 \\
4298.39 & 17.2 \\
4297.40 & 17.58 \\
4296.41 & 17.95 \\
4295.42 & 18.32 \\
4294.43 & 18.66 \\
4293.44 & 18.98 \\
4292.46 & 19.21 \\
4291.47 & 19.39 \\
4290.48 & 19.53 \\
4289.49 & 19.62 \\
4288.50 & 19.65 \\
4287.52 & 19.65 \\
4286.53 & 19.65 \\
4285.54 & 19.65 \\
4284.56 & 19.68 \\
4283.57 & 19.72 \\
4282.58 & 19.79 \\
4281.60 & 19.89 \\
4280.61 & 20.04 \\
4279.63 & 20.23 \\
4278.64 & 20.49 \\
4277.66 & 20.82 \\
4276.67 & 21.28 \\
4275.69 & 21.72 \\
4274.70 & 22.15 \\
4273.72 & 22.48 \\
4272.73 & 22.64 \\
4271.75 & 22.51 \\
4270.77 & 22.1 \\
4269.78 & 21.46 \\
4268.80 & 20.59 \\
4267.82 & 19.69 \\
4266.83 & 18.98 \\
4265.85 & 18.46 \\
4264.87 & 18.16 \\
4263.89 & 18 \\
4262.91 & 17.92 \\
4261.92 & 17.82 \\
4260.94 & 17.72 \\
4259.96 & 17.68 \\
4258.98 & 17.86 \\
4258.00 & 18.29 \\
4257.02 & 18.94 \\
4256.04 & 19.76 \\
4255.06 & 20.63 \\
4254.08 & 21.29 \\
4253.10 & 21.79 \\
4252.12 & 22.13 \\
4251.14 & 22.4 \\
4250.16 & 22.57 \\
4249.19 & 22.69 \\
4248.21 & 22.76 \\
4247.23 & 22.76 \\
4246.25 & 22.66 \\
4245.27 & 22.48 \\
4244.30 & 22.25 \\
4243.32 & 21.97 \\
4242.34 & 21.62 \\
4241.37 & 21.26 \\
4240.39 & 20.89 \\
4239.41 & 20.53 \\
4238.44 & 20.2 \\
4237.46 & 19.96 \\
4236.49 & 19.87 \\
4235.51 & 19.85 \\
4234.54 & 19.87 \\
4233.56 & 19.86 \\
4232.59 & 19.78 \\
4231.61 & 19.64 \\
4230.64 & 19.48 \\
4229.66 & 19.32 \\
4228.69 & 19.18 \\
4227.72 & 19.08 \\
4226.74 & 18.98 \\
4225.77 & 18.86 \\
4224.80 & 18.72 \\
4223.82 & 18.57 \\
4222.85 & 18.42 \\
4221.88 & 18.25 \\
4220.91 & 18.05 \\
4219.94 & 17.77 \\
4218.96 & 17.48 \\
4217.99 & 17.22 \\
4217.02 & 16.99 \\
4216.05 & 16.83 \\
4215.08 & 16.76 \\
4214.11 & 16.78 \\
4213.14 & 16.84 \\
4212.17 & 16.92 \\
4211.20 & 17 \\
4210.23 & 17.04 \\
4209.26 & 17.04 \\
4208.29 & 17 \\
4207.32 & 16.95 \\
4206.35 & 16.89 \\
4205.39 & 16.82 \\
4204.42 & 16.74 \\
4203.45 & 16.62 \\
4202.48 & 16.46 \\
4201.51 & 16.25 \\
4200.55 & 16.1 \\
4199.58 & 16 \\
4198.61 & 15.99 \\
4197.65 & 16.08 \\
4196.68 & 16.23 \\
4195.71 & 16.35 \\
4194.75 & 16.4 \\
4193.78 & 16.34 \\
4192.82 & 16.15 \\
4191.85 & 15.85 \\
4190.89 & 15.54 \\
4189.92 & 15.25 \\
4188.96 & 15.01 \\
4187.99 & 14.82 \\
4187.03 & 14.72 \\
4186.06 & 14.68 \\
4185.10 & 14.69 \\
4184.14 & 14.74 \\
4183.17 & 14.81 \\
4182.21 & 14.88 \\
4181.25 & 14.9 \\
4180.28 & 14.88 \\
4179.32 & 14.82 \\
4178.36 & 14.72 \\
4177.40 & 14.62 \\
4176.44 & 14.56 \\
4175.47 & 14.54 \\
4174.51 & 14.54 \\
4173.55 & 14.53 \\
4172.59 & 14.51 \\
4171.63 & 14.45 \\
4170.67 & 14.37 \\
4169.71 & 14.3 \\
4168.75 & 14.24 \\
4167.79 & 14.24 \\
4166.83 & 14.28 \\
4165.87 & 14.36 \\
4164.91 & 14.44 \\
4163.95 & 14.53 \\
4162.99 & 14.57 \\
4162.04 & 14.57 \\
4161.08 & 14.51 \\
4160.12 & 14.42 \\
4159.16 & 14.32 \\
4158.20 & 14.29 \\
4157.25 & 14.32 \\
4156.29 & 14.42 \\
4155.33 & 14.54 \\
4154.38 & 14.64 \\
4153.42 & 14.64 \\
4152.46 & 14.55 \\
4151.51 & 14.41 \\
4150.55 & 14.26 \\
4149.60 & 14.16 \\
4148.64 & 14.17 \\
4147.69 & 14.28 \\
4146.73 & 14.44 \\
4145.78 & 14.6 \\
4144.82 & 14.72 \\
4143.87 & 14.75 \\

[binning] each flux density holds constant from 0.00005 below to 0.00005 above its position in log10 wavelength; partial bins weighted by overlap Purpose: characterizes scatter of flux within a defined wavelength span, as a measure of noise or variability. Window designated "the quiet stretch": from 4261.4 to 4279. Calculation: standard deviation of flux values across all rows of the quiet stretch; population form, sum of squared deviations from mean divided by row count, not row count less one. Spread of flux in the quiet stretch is 1.7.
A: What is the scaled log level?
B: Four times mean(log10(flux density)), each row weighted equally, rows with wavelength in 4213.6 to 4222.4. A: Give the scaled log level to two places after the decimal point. 4.96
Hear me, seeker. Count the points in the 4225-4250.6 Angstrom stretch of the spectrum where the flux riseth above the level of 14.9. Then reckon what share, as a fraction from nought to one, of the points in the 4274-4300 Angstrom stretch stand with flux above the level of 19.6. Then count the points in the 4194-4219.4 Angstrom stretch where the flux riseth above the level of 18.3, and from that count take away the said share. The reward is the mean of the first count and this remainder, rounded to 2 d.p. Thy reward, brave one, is 12.69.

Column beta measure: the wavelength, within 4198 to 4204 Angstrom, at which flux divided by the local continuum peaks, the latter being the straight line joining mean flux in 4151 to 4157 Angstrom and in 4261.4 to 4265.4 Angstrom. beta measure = 4203.45 Angstrom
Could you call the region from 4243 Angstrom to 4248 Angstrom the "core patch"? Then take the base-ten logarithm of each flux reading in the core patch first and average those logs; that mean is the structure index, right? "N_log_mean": 1.35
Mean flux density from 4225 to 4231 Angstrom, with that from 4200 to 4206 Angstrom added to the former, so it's 35.6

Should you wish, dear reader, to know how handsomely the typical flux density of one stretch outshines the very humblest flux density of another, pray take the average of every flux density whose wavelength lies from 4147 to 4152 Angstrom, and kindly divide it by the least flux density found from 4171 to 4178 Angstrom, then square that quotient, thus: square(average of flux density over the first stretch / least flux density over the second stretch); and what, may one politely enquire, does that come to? 1.0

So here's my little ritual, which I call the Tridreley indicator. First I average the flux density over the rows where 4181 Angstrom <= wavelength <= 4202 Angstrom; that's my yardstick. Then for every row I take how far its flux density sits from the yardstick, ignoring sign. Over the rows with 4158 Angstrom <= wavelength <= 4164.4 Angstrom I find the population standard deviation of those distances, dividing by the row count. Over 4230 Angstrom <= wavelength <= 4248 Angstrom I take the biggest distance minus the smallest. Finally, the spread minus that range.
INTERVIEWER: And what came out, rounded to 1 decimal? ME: -3.2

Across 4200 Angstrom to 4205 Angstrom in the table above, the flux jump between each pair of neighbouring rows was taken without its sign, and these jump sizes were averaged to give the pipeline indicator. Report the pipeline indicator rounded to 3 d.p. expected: 0.160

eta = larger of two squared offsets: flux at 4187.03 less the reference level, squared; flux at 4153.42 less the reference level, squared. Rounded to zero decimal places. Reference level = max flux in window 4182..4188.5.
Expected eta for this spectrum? 0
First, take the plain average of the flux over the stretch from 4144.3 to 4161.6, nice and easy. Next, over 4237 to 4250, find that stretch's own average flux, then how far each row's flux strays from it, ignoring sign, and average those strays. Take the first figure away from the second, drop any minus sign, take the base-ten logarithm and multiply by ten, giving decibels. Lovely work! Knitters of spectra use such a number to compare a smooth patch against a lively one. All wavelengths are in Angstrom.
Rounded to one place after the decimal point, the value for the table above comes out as 11.3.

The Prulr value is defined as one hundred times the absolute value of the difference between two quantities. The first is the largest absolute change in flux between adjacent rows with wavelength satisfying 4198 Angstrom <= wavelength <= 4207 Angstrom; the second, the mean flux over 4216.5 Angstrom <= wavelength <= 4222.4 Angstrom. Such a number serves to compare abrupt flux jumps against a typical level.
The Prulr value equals 1742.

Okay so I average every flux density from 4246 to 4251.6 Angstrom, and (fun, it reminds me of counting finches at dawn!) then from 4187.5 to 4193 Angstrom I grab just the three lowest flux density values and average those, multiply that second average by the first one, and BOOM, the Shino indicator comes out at 340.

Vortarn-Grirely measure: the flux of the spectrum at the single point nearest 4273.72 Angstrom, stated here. 22.48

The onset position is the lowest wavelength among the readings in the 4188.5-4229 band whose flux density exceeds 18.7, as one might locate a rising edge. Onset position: 4224.80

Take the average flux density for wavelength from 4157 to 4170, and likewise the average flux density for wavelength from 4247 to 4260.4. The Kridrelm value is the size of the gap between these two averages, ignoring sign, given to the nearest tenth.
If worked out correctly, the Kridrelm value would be 6.4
